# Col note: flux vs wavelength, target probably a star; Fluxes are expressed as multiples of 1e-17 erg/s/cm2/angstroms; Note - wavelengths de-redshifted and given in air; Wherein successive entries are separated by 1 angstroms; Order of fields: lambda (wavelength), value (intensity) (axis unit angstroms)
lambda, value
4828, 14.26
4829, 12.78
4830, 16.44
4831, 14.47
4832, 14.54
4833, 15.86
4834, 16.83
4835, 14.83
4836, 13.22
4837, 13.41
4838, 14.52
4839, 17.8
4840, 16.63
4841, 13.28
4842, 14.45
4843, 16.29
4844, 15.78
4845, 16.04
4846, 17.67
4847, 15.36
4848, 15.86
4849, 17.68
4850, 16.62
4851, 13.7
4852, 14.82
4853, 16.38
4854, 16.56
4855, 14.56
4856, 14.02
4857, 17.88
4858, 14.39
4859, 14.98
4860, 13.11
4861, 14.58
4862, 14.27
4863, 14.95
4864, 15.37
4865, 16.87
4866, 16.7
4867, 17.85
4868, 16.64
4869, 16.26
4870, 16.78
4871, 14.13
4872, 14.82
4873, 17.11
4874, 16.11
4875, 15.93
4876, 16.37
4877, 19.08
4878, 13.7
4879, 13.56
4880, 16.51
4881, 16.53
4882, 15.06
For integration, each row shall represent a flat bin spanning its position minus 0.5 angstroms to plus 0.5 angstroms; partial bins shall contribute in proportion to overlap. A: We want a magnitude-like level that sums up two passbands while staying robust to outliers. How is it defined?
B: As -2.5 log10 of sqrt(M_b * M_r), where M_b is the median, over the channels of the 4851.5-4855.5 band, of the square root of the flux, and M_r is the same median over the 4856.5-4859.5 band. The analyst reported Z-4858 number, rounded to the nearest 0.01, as -1.48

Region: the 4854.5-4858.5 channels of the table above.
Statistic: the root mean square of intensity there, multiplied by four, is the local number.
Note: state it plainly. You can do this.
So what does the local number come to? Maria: 61.2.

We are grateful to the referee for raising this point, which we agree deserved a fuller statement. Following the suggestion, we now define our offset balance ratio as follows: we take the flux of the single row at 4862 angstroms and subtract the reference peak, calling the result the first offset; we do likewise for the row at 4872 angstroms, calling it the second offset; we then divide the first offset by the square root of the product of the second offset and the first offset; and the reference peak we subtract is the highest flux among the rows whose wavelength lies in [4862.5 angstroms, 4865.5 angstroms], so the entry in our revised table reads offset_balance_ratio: -1.1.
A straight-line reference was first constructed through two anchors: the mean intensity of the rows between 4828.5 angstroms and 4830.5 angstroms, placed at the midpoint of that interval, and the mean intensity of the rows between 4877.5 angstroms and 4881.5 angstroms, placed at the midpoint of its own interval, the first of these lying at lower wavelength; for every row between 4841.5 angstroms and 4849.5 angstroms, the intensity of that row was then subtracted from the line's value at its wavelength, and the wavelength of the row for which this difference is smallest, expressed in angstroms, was 4846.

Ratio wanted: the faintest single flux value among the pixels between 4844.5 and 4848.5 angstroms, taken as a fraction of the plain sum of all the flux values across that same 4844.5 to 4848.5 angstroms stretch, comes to 0.24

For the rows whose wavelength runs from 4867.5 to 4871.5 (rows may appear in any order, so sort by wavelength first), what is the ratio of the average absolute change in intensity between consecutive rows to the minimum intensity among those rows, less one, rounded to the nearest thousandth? -0.916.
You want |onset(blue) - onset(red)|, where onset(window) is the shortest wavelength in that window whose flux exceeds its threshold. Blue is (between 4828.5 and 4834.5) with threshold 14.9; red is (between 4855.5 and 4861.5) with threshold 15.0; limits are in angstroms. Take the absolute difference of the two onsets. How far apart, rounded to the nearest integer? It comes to 27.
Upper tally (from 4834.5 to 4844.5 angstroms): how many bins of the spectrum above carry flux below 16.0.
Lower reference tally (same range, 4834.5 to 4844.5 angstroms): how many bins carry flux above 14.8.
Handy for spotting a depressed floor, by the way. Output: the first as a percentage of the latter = 140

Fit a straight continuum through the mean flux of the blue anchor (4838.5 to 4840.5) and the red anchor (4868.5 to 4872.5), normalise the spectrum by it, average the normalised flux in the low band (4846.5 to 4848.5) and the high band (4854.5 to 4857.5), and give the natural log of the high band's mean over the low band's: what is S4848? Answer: 0.021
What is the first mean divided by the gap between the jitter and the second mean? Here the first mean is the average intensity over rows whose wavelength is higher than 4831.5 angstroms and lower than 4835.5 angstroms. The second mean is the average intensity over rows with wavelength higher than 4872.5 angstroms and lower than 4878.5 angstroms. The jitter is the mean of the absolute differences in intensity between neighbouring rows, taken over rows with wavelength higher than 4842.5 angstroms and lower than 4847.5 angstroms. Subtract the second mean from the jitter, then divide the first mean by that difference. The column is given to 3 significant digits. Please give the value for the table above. -1.02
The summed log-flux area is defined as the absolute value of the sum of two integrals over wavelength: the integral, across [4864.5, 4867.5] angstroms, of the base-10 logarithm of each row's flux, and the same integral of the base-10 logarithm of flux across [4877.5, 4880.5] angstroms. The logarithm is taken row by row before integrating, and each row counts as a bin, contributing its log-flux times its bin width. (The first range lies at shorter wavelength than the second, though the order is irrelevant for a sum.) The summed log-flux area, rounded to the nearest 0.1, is 7.2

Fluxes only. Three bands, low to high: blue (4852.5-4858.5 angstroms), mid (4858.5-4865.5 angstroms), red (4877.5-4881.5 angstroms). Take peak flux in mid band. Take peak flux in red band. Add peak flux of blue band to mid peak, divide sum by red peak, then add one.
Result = 3.10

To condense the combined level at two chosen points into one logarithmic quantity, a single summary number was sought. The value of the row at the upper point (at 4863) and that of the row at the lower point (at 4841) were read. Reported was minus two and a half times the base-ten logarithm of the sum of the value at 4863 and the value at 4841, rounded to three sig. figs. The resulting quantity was -3.63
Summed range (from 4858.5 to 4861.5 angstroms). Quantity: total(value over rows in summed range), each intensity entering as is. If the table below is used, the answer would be 42.7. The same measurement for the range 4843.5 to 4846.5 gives 49.5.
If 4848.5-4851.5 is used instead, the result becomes 48.0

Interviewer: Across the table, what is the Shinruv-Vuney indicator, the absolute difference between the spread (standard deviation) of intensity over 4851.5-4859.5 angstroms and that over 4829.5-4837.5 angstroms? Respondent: 0.01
